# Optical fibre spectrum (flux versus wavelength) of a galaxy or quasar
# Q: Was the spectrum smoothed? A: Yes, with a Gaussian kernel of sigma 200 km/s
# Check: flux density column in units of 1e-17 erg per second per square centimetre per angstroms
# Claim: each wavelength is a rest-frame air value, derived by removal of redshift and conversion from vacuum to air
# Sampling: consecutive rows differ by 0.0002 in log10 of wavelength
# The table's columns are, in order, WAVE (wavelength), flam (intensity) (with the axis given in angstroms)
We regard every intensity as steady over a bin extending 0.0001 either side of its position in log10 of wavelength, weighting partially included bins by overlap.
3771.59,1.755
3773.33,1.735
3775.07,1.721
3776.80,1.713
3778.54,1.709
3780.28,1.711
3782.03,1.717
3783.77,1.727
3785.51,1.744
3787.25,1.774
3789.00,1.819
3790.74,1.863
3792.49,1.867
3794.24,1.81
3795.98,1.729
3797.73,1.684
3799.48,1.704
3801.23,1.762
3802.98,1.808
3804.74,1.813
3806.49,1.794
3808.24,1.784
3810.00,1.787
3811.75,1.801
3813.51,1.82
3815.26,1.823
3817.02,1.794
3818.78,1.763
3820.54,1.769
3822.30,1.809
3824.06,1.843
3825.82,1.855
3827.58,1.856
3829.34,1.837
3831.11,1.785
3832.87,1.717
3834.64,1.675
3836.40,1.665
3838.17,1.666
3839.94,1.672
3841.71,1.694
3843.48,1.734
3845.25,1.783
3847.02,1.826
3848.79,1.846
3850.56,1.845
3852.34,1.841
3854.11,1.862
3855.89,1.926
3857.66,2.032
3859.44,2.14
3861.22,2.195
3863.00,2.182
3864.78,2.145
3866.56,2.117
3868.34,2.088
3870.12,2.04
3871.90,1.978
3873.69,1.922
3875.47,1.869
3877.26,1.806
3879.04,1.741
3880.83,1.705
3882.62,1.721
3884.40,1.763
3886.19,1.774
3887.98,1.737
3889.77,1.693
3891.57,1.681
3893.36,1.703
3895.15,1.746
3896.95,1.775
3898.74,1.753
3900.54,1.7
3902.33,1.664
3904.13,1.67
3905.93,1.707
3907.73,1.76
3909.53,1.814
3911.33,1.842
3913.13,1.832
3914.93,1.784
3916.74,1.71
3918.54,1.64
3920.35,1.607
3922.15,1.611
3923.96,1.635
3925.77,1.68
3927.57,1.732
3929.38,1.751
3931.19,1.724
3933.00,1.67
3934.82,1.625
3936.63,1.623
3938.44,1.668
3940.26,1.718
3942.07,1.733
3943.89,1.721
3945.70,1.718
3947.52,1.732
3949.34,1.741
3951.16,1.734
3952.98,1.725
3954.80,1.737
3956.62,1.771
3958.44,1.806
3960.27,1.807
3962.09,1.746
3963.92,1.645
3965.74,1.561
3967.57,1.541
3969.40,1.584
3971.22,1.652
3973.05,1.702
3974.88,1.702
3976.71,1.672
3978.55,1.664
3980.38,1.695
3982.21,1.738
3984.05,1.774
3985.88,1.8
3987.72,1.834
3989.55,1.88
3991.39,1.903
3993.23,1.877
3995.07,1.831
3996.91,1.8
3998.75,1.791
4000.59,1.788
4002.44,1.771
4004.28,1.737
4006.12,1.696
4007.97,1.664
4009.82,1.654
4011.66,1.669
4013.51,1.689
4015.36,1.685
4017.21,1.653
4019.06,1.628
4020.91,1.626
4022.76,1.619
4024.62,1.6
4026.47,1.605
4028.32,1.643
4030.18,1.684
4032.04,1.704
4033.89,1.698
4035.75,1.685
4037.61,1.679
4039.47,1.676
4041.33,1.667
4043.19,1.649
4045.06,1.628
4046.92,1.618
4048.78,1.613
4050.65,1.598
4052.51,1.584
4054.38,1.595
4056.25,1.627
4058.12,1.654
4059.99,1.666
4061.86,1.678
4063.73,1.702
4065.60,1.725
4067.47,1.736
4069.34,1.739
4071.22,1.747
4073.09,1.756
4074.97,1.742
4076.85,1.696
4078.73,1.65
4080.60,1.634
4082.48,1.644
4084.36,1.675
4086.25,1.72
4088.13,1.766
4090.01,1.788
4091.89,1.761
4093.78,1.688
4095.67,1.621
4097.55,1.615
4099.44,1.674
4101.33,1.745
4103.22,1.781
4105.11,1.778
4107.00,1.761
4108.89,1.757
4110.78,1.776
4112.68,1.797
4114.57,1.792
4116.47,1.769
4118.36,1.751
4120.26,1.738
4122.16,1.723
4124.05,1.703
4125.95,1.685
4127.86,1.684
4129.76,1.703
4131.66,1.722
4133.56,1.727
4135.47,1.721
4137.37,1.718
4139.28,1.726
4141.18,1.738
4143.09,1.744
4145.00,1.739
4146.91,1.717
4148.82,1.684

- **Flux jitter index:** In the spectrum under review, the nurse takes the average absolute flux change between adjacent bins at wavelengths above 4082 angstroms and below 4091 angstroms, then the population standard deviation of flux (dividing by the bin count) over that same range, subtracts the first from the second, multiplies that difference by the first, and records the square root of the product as 0.025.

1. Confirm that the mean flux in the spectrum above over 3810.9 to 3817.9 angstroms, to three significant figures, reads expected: 1.81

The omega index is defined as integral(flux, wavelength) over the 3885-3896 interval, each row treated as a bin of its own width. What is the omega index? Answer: 19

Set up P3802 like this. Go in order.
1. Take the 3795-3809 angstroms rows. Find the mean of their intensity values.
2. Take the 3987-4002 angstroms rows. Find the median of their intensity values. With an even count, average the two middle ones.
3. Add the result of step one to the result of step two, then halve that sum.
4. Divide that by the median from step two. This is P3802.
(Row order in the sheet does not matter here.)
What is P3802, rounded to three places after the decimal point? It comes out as 0.980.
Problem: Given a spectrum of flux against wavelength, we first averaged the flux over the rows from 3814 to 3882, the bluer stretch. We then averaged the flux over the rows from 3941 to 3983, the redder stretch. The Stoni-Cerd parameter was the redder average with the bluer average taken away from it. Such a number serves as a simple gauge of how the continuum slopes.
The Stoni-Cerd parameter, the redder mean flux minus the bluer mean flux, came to -0.163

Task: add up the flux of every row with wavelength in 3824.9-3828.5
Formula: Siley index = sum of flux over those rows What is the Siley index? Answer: 3.71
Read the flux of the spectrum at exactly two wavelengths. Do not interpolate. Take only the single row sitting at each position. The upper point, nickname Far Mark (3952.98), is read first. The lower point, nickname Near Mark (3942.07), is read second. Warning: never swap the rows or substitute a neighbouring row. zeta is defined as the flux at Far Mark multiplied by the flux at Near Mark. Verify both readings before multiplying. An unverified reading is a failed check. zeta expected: 2.99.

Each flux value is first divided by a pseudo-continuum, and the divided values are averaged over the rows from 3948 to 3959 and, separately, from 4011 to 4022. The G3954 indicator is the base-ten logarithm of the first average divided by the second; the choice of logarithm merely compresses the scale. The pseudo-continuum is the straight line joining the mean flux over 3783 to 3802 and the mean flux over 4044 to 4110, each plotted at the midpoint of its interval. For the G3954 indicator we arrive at 0.019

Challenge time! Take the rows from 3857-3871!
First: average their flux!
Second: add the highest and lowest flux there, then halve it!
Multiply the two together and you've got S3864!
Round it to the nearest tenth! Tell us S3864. 4.5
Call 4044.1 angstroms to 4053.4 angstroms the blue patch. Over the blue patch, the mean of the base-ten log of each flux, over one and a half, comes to 0.138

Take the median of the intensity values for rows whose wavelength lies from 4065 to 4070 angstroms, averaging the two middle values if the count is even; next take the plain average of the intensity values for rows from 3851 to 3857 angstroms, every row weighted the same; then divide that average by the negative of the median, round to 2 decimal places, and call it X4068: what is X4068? -1.08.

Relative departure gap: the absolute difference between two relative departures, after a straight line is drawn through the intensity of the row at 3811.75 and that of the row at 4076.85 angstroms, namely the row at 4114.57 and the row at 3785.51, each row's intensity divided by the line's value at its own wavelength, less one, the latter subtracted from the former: 0.10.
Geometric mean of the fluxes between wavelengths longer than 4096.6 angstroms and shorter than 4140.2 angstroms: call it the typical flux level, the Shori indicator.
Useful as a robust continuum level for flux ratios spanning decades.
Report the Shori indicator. 1.73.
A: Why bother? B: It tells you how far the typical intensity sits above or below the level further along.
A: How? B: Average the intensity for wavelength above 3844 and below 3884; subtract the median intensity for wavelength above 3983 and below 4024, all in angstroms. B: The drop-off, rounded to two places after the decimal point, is 0.18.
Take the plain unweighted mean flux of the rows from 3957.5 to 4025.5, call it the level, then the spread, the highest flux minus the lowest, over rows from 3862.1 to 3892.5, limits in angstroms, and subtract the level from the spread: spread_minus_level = -1.215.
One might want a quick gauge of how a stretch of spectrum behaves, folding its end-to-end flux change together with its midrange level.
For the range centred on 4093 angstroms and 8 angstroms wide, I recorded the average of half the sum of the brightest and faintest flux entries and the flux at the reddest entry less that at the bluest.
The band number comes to 0.769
